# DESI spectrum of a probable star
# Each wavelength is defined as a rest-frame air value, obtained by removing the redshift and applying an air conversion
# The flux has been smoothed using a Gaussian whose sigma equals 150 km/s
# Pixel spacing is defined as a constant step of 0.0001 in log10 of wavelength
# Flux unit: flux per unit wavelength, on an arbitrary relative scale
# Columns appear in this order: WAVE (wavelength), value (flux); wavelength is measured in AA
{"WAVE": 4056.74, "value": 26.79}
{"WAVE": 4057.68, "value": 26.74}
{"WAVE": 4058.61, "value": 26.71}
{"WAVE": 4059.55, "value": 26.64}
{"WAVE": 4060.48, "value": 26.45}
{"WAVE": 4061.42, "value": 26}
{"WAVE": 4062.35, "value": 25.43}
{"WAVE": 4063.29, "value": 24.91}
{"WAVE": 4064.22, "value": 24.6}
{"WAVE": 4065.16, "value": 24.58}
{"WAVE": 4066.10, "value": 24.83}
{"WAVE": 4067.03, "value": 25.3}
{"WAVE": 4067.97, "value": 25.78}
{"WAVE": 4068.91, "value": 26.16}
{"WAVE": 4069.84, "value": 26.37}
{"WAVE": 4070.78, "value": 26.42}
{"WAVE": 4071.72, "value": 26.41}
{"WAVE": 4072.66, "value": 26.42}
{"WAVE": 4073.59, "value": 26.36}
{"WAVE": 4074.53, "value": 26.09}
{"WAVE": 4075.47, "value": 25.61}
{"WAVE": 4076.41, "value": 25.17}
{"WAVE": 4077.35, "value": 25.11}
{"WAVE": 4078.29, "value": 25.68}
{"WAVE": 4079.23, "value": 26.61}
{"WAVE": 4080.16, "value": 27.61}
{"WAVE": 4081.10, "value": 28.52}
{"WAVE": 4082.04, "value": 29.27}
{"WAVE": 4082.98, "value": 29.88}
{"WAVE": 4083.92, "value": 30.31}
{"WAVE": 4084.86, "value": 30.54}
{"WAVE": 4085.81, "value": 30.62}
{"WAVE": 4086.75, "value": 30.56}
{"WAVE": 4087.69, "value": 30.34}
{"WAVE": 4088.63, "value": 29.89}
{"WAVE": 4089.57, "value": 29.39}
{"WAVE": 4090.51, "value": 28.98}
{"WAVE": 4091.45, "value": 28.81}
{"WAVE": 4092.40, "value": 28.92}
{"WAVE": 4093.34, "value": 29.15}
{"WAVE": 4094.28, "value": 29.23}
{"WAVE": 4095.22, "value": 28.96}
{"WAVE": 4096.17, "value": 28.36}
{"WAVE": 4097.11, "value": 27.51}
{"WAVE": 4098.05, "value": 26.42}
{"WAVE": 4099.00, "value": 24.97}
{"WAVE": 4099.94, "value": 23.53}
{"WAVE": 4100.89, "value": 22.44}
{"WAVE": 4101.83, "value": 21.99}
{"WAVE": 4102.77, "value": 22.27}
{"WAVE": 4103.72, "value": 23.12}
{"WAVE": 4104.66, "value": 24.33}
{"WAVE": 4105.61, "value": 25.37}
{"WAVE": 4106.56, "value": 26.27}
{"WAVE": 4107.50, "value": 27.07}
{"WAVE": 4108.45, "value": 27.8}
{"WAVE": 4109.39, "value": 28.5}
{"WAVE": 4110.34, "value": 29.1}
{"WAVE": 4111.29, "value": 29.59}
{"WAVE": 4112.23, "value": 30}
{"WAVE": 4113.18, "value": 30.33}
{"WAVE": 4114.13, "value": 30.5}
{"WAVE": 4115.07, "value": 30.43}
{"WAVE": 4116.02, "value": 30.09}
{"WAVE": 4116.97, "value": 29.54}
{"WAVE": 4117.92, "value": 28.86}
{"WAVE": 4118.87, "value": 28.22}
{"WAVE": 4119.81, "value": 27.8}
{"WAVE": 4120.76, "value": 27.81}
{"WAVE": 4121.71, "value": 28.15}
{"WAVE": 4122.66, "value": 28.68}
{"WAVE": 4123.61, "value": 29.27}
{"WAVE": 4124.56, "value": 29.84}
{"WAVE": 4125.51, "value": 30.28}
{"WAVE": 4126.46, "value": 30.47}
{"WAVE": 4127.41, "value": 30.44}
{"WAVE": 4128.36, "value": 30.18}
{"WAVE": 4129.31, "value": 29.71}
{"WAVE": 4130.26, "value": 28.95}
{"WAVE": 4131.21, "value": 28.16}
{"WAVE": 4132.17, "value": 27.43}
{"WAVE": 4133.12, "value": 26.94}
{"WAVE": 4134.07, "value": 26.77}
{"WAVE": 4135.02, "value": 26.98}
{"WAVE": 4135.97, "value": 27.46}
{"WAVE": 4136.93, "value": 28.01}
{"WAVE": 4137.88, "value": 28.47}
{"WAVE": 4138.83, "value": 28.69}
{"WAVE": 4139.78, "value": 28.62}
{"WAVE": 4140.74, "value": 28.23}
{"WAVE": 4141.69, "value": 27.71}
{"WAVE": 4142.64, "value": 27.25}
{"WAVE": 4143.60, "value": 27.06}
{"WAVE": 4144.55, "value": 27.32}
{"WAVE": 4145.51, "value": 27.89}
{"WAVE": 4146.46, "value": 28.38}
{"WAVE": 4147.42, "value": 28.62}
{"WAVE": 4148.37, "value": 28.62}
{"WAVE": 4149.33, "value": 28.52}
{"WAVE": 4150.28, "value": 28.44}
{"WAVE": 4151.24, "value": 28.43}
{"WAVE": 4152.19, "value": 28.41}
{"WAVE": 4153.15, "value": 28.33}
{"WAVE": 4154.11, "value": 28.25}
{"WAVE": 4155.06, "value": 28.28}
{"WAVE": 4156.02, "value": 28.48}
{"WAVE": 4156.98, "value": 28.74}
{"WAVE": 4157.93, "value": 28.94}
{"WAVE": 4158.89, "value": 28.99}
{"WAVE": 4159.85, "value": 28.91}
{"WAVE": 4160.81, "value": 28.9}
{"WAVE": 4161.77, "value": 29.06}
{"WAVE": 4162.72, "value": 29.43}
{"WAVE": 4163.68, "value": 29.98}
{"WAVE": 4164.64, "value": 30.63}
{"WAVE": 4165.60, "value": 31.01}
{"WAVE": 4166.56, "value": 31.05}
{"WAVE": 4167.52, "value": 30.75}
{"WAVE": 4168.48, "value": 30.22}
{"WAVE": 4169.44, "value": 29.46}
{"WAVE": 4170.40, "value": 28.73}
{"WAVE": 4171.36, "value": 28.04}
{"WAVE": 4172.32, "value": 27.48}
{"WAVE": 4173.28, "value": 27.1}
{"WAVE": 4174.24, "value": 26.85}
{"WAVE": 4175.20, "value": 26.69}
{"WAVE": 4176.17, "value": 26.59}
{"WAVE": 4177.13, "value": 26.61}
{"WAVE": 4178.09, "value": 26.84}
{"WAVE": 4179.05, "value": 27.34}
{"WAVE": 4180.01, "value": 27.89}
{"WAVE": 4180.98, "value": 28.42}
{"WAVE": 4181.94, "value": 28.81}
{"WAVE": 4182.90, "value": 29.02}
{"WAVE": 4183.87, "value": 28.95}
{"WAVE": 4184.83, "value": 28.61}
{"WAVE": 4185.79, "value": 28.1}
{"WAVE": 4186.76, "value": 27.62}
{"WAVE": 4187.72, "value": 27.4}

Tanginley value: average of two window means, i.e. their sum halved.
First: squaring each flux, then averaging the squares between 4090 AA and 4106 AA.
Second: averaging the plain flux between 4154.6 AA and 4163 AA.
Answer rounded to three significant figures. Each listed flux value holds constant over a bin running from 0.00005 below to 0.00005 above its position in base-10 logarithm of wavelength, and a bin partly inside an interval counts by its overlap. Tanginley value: 360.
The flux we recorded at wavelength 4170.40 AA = 28.73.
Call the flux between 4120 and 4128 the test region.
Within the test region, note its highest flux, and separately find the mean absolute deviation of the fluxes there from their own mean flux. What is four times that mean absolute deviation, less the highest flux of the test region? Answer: -26.9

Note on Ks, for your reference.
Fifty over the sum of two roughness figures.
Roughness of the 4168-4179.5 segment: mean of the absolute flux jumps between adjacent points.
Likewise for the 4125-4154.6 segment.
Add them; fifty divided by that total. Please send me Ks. 70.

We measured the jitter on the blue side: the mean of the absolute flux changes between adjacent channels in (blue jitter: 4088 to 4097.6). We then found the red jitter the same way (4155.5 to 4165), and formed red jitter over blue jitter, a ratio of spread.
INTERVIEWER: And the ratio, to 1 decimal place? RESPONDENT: 0.7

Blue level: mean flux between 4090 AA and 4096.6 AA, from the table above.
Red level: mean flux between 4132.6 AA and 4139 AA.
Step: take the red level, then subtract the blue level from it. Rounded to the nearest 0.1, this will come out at -1.3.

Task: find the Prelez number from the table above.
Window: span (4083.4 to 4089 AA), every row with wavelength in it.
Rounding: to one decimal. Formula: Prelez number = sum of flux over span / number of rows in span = 30.4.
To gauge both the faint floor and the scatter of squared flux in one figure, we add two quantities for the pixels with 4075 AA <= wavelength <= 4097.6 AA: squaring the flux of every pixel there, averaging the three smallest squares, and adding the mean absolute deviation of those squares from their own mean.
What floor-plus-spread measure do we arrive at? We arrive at 718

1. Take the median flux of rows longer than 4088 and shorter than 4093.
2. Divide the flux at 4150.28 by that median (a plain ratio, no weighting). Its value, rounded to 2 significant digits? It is 0.98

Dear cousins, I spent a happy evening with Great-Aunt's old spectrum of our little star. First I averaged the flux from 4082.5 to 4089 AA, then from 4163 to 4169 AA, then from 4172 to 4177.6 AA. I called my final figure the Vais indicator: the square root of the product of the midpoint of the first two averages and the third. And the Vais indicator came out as 28.6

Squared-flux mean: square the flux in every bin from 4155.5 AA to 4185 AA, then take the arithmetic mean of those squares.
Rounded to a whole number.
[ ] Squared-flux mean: 823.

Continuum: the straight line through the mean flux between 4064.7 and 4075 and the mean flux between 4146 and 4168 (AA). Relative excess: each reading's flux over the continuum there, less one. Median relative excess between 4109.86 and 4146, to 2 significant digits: 0.016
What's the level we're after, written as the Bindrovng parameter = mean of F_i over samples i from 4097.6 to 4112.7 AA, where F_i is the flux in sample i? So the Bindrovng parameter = 25.8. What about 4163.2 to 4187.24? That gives 28.5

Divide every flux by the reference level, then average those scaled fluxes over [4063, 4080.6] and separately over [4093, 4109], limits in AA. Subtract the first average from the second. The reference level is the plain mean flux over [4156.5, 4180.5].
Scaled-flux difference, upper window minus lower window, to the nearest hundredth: 0.00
